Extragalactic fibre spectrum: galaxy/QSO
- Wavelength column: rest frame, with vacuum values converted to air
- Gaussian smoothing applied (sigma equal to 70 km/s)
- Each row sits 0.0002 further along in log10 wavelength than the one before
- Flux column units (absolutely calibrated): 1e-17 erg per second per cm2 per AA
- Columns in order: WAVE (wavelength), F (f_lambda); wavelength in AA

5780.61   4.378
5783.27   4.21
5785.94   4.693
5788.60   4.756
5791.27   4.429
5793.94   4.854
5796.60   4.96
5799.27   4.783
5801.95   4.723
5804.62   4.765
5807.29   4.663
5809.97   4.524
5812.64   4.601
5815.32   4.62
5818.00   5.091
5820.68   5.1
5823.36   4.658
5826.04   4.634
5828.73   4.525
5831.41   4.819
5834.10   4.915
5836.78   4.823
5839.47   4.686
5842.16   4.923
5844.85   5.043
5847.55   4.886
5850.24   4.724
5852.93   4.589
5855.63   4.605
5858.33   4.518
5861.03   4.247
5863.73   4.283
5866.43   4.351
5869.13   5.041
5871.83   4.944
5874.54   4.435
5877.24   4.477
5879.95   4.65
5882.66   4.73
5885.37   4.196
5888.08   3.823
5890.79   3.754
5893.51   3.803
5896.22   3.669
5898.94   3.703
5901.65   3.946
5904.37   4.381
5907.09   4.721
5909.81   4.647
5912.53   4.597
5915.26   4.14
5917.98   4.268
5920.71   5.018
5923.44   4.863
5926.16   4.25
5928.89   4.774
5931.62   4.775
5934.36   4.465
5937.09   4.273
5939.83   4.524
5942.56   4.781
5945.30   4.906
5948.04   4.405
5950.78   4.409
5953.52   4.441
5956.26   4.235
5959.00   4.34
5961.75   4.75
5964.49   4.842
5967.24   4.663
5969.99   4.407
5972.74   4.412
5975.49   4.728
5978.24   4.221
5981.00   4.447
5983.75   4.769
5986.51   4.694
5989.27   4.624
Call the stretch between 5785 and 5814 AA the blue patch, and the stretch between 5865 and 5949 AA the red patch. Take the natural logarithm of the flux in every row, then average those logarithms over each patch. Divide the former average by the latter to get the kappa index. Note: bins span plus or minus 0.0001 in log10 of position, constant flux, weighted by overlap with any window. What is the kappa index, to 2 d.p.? 1.04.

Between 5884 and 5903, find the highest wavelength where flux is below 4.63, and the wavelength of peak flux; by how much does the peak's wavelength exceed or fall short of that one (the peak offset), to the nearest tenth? -16.3 AA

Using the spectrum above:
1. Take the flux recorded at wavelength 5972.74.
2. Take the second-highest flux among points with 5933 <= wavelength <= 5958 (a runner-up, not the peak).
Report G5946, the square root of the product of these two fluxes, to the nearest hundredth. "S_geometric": 4.59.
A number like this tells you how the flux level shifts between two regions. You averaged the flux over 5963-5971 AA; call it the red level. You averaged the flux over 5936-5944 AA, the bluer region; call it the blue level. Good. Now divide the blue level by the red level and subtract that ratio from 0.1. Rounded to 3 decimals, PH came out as -0.876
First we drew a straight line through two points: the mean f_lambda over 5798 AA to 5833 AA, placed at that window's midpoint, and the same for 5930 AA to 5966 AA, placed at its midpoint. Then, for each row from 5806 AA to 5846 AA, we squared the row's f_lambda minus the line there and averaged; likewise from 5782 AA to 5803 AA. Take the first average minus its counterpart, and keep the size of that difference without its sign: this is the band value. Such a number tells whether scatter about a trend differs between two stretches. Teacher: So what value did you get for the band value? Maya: 0.018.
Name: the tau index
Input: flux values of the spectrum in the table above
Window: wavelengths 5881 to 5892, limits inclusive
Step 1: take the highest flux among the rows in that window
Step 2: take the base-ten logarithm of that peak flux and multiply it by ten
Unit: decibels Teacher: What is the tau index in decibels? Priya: 6.75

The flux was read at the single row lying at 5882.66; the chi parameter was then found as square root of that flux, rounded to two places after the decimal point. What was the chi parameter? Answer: 2.17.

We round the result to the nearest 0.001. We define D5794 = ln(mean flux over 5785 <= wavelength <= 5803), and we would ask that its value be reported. 1.557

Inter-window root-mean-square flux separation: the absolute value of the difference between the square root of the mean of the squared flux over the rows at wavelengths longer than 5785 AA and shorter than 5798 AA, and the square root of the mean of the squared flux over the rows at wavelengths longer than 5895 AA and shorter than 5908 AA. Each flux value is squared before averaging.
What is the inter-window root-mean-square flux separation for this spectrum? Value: 0.64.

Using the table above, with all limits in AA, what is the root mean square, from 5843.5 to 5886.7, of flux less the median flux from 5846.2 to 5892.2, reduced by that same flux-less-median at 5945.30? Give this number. -0.11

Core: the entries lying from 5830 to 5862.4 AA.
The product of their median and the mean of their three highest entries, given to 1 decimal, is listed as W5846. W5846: 23.7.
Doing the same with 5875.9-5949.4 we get 22.0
